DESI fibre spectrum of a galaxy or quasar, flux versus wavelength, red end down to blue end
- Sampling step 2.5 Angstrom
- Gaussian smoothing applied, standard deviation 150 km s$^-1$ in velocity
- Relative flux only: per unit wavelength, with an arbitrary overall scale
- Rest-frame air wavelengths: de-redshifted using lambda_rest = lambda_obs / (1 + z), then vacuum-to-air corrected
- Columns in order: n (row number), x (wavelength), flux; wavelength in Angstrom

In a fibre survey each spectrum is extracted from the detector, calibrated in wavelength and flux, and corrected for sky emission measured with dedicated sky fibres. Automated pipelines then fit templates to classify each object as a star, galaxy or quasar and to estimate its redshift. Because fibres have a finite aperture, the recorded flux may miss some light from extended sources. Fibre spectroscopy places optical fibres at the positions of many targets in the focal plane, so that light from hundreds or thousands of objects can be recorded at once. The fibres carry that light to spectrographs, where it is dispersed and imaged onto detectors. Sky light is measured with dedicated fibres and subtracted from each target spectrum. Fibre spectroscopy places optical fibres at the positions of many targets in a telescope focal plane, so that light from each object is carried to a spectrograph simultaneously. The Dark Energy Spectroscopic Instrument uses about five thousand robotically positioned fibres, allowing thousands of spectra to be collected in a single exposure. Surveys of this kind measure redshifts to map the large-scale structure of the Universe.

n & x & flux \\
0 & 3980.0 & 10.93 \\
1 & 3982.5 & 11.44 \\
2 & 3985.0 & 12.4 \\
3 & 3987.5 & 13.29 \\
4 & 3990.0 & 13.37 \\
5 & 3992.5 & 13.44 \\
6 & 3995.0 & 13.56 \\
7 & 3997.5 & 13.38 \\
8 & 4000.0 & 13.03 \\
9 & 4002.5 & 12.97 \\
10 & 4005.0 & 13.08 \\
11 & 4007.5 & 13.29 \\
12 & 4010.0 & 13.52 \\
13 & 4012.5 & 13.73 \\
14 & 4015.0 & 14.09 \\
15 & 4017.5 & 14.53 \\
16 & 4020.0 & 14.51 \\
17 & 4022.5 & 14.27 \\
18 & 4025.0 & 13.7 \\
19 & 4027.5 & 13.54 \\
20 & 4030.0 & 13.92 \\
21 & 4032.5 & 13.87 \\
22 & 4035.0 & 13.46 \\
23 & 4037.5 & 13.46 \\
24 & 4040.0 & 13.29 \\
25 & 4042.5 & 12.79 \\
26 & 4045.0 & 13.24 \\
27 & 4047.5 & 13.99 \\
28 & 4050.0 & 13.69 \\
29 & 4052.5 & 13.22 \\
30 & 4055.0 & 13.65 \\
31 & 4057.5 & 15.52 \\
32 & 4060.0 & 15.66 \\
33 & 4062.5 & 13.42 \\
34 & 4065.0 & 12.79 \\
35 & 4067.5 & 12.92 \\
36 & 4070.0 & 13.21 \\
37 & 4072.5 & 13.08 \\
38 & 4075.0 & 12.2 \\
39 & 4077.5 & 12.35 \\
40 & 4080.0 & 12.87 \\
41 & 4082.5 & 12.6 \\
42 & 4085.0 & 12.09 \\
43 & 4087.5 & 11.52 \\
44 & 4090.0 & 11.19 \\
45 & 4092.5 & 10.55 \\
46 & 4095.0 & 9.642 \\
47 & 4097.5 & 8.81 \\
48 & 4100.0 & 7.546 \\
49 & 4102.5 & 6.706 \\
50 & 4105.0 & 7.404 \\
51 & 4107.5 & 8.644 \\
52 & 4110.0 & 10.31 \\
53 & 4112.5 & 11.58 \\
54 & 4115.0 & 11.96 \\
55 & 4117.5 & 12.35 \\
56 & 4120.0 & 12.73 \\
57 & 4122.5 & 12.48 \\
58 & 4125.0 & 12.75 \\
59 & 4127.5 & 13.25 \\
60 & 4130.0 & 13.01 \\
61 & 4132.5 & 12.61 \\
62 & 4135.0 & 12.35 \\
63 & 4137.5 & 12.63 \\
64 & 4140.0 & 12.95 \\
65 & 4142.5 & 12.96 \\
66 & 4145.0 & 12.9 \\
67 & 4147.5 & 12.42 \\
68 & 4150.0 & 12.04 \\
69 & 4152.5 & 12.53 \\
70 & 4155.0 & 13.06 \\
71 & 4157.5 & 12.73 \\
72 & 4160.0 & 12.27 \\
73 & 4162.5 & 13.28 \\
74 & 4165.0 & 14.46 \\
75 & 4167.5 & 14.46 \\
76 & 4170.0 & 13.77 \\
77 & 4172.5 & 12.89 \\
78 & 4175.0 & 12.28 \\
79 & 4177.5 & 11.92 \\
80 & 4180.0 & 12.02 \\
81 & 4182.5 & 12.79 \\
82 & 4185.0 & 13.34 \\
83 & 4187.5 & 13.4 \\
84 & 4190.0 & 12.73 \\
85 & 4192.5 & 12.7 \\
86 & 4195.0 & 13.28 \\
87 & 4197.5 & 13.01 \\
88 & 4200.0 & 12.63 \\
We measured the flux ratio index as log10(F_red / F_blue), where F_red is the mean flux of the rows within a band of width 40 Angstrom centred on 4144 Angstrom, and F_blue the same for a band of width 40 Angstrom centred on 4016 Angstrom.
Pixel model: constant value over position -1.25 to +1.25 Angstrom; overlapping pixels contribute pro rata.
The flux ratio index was -0.031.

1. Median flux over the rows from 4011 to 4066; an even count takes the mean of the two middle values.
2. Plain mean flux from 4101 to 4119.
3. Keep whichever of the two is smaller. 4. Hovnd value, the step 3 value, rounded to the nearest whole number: 10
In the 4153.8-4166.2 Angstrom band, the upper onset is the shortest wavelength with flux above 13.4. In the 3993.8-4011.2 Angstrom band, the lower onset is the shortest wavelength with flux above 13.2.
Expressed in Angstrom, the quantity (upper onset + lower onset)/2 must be 4080.0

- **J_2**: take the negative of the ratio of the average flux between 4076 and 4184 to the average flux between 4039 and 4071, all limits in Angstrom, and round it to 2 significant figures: -0.87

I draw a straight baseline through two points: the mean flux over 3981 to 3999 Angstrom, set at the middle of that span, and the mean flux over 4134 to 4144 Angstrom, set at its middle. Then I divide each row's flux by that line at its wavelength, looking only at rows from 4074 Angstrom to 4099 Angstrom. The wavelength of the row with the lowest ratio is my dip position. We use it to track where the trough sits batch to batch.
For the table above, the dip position 4097.5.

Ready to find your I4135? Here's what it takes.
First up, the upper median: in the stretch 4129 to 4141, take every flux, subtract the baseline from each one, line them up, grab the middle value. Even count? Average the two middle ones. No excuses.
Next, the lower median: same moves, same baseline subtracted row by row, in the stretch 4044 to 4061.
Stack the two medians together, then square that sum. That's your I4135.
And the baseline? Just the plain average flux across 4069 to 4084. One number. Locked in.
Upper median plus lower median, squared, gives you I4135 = 0.8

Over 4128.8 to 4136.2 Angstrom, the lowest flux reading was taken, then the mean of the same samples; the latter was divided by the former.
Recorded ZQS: 1.02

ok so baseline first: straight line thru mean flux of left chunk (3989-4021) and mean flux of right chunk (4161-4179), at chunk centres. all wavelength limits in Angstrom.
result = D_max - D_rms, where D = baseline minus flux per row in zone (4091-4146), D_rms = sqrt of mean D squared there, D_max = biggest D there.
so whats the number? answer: 3.7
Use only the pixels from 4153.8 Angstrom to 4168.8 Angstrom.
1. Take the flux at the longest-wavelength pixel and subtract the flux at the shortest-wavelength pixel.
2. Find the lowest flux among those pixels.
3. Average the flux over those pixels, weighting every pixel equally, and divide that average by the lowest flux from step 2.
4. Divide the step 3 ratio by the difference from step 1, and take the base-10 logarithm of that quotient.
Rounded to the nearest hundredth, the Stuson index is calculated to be -0.11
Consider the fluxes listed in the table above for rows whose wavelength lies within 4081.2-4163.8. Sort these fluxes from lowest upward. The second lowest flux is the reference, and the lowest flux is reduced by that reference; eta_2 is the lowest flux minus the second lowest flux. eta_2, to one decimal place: -0.7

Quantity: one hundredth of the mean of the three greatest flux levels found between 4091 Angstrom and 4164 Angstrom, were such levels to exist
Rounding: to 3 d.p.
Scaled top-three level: 0.132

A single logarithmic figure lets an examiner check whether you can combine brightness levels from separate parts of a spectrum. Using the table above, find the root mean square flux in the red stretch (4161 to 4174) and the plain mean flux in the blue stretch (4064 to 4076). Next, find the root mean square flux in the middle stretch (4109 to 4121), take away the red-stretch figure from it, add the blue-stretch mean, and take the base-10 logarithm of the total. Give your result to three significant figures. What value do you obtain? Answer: 1.04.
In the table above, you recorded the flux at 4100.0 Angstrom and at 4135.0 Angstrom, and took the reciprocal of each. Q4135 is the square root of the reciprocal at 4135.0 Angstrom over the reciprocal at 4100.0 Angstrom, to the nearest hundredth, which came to 0.78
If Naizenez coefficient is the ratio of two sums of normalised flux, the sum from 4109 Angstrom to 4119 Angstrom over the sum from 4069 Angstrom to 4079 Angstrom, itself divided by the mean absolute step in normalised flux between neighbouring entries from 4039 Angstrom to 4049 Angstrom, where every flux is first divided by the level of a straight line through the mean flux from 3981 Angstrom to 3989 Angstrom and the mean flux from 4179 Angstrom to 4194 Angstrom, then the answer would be 20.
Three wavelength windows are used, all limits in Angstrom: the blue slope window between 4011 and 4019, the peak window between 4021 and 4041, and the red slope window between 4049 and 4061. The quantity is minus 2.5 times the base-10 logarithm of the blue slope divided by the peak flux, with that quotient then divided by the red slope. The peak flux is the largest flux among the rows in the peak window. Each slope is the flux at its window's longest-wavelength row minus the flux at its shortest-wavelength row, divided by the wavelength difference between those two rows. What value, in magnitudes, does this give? 3.1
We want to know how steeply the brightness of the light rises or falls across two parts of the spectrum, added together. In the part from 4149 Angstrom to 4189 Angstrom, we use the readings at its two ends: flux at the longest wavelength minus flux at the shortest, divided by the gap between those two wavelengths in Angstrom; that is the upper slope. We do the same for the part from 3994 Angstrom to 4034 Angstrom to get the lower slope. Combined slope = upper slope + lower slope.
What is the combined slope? 0.04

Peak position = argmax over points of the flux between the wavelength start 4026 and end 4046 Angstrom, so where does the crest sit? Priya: 4030.0 Angstrom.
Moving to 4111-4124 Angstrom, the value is 4120.0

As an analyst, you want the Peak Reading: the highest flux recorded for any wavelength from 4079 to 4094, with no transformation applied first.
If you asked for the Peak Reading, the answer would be 12.87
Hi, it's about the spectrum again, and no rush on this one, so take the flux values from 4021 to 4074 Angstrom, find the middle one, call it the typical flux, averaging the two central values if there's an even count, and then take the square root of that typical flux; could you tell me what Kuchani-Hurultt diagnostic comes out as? 3.67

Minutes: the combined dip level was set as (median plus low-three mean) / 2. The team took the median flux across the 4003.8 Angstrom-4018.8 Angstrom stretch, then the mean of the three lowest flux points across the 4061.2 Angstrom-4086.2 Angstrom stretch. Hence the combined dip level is 12.9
